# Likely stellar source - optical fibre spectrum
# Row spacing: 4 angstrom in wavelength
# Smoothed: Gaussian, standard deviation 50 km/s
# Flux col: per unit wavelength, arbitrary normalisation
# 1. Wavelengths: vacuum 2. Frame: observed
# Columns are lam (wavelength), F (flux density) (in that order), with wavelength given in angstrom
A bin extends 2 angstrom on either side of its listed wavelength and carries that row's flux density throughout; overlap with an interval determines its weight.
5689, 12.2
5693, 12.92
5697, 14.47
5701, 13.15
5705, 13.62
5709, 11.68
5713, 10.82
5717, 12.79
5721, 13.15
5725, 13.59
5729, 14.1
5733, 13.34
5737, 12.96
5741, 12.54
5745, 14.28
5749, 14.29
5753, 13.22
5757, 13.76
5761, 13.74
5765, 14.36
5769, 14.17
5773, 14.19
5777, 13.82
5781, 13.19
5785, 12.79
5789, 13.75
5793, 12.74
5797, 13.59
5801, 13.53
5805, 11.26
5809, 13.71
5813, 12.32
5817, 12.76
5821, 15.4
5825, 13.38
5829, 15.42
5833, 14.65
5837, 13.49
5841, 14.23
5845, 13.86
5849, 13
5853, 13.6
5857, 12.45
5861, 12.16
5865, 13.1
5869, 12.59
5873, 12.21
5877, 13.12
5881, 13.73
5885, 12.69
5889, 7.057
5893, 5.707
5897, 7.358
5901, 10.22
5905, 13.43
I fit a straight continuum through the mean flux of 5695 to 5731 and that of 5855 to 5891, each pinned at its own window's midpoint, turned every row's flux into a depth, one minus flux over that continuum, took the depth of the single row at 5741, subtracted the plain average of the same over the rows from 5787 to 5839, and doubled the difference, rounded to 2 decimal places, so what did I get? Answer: 0.23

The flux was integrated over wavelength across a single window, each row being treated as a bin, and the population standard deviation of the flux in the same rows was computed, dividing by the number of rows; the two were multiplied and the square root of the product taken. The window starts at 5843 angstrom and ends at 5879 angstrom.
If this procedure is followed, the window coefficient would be 16.1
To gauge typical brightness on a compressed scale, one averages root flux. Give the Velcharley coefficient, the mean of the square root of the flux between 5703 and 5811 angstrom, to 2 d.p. 3.64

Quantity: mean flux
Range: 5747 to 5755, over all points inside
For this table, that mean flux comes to 13.8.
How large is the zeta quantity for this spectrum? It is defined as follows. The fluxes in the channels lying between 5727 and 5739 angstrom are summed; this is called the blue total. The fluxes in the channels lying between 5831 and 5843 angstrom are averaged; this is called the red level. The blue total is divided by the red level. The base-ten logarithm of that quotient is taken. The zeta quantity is 0.46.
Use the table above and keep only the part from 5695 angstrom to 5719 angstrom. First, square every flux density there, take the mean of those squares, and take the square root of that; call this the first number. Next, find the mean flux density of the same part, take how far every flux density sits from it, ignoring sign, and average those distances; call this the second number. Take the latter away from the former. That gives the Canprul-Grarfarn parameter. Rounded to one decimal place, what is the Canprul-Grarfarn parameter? 11.8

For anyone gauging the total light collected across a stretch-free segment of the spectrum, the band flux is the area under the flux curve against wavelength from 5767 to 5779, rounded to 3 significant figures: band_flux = 169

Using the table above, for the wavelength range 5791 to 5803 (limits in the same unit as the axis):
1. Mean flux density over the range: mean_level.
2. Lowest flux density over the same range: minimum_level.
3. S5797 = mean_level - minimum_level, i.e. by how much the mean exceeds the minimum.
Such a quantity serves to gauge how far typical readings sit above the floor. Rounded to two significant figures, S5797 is 0.55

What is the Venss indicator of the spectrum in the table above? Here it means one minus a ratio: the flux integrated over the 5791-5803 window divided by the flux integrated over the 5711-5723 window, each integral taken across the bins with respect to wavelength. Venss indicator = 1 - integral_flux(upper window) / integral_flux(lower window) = -0.08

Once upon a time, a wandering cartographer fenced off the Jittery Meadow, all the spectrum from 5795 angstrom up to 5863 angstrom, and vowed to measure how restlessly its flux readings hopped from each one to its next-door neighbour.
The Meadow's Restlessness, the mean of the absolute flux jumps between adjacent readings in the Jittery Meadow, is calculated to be 1.20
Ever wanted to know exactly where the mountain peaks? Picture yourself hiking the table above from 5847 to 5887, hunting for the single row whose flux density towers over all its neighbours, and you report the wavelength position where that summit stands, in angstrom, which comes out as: 5881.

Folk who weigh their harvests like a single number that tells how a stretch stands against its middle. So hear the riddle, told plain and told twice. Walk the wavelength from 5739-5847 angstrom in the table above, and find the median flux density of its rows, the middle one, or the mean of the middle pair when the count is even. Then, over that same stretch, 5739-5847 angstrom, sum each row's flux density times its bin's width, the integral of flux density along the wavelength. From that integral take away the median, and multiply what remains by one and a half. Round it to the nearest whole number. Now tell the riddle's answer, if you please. 2190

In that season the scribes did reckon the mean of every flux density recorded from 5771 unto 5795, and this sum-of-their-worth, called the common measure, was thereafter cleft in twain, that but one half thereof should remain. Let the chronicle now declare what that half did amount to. 6.7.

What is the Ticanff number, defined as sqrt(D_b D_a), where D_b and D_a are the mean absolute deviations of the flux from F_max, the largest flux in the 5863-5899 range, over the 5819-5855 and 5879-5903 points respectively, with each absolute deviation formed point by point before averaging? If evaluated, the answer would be 1.7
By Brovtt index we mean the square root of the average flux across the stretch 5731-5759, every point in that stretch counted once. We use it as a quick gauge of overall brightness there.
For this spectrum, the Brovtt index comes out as 3.67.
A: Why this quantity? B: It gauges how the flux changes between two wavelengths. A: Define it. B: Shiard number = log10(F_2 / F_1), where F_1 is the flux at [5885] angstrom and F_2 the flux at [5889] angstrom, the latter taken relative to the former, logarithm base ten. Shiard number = -0.25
